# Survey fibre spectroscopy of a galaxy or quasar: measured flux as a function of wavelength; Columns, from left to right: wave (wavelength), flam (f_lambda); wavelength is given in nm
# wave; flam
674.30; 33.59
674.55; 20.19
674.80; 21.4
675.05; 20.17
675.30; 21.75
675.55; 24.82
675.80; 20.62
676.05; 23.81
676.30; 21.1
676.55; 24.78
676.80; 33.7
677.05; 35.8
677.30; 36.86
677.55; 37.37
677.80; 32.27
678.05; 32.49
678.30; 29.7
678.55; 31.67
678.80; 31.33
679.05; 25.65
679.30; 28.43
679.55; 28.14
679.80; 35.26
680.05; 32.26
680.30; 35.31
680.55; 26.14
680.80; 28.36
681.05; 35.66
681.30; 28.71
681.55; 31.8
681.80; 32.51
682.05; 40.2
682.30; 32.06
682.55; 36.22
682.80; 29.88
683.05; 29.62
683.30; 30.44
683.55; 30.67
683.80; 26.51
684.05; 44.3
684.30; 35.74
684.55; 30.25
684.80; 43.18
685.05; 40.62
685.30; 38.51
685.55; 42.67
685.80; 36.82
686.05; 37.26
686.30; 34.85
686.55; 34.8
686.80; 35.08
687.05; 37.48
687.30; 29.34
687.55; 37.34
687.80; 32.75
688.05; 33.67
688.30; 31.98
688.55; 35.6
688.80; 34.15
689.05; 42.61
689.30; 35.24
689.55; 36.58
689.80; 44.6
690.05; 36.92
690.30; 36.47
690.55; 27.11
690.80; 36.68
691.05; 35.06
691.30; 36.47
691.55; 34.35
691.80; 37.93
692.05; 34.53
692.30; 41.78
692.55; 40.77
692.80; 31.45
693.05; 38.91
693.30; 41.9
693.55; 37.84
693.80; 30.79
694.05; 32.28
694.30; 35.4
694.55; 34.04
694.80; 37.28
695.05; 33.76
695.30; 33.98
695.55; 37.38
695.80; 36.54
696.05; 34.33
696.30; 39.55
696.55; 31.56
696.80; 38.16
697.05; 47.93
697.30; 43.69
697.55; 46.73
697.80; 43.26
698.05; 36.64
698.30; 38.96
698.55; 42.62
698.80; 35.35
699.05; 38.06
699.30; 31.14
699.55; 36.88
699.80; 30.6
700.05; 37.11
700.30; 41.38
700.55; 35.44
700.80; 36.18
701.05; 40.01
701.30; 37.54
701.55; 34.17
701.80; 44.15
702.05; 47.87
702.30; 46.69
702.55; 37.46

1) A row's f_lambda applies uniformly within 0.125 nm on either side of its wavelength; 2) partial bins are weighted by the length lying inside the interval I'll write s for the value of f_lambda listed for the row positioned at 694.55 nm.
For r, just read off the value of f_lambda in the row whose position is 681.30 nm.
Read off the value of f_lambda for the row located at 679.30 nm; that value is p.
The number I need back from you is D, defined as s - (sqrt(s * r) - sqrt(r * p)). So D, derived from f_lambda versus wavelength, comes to 31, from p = 28.43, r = 28.71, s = 34.04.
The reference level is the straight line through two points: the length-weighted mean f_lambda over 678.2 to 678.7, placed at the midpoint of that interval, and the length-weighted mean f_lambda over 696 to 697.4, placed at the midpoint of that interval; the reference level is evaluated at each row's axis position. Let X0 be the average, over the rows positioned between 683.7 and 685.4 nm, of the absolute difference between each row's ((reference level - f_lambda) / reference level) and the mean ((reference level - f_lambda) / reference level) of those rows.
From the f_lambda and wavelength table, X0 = 0.154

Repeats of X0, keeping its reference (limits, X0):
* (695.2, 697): 0.057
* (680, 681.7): 0.094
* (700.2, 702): 0.071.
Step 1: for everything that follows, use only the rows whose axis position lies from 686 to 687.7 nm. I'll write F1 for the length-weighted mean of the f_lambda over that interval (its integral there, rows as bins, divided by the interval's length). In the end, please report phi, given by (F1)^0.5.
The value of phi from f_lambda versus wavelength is 5.92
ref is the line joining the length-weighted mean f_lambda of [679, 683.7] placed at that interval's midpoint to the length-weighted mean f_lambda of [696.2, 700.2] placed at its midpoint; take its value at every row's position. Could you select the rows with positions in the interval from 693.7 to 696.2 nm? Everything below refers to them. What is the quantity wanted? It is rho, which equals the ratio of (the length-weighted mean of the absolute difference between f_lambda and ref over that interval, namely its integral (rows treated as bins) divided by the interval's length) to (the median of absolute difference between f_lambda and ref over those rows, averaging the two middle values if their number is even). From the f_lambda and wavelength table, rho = 0.82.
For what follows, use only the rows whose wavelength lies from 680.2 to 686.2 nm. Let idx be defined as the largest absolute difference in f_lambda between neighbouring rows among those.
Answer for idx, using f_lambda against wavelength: 17.8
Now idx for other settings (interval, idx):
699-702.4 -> 10.0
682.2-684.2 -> 17.8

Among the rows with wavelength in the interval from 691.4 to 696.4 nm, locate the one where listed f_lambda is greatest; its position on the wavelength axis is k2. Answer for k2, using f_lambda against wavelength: 693.30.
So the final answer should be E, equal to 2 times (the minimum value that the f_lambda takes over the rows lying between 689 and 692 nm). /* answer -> 54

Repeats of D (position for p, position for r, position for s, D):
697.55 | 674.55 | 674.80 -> 31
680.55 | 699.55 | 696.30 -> 32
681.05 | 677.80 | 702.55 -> 37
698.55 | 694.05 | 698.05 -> 39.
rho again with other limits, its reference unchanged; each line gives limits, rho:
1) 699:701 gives 1.34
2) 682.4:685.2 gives 1.62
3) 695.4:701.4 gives 1.22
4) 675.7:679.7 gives 0.97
